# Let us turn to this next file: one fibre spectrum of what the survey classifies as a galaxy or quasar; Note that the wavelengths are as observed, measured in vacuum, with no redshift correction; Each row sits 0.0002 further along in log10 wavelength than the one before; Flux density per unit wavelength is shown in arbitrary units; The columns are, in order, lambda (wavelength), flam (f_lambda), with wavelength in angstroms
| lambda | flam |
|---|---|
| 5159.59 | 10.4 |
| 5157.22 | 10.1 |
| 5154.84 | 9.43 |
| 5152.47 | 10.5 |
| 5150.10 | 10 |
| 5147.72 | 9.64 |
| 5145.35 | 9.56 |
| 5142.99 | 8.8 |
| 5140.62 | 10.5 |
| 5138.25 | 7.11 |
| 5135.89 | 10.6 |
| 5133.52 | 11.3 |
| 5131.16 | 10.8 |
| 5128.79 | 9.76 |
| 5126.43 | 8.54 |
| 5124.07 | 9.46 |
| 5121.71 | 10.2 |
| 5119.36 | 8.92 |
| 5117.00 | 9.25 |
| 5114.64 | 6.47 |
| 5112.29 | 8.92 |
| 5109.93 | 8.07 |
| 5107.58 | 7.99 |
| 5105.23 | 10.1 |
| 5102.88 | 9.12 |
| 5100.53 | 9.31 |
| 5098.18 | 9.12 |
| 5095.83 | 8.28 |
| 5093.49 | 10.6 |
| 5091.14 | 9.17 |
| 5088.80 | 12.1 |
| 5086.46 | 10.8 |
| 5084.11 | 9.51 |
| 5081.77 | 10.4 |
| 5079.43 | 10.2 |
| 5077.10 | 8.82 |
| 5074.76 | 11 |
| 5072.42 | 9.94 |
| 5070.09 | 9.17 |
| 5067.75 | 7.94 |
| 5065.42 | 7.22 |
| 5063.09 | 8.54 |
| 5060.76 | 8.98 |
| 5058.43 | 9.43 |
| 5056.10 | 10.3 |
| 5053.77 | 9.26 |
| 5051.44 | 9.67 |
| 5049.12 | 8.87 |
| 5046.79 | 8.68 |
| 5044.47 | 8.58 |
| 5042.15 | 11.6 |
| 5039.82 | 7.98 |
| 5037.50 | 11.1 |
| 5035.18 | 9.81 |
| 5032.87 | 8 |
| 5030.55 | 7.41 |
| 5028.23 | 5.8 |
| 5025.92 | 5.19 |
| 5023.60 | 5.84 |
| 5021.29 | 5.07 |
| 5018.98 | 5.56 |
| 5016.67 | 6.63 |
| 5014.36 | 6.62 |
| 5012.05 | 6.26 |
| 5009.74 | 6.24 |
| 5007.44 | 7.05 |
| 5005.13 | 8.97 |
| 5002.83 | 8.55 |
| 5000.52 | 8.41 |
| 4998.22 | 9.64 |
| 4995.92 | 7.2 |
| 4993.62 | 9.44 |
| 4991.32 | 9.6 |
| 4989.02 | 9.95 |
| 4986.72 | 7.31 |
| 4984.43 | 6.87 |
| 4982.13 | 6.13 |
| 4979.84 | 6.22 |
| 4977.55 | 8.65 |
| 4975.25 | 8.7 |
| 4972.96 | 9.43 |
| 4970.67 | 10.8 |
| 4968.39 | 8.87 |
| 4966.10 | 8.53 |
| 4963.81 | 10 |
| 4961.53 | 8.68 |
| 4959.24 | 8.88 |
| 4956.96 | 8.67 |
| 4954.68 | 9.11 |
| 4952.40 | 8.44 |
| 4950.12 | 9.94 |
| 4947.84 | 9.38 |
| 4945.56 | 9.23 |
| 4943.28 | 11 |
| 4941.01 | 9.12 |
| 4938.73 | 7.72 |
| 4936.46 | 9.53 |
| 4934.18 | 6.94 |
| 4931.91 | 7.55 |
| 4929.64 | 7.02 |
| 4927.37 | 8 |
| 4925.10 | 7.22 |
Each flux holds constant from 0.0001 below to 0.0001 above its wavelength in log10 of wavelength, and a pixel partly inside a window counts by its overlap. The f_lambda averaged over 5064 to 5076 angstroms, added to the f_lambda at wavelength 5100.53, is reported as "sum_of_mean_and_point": 18.4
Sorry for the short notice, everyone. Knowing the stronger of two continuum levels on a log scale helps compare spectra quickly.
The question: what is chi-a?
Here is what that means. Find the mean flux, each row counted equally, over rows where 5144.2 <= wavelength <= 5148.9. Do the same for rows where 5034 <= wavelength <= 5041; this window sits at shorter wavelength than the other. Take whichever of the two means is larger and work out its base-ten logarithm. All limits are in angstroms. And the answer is 0.98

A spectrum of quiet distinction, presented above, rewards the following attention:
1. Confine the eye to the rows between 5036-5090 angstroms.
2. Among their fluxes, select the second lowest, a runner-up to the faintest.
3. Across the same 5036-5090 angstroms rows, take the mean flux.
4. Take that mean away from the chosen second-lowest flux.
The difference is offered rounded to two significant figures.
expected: -1.6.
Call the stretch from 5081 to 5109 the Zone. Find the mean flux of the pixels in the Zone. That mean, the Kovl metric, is 9.7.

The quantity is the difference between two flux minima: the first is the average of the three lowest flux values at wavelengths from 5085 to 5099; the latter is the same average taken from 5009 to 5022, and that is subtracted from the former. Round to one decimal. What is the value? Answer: 3.2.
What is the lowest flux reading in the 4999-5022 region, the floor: 5.07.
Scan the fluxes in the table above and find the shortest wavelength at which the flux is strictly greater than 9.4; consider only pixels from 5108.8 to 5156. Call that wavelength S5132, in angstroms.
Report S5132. 5121.71 angstroms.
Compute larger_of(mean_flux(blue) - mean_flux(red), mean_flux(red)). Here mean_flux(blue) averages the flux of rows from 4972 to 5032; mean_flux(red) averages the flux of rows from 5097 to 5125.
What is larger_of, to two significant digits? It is 8.9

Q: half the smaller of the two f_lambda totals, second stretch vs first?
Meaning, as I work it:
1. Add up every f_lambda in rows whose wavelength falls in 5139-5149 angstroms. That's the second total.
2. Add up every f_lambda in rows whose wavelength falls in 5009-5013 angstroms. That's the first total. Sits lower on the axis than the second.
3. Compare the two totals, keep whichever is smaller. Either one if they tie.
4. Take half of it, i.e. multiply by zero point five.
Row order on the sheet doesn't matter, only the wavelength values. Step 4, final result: 6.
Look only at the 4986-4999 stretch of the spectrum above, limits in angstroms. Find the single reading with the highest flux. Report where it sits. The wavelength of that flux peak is 4989.02 angstroms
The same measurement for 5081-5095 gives 5088.80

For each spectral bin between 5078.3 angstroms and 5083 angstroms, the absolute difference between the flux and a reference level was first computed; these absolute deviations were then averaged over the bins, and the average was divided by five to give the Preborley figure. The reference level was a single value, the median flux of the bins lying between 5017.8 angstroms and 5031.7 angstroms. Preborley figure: 0.9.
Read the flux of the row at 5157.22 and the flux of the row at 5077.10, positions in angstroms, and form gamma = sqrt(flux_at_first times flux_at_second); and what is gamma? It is 9.4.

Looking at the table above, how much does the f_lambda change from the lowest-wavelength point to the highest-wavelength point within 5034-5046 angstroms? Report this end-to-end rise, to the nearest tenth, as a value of -1.2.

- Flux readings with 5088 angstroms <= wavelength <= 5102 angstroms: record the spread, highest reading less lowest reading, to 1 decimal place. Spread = 3.8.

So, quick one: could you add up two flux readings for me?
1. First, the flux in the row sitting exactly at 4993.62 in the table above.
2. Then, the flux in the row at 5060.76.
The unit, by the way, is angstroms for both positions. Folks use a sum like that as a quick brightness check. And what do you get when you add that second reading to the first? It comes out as 18.4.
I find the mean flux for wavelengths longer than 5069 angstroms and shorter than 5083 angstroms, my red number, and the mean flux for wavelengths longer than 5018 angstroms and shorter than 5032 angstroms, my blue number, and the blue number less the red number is -4.1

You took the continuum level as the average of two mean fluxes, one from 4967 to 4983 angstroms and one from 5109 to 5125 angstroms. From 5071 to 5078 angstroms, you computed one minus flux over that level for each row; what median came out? -0.16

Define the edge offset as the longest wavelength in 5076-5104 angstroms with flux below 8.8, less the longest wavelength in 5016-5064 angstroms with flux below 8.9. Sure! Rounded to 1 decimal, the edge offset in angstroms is 32.7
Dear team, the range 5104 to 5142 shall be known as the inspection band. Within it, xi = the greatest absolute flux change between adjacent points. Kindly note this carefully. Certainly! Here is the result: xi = 3.49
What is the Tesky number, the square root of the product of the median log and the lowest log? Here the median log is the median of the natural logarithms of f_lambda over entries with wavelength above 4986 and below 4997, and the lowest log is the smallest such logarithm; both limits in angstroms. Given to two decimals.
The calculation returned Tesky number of 2.11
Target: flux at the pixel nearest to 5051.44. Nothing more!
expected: 9.67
